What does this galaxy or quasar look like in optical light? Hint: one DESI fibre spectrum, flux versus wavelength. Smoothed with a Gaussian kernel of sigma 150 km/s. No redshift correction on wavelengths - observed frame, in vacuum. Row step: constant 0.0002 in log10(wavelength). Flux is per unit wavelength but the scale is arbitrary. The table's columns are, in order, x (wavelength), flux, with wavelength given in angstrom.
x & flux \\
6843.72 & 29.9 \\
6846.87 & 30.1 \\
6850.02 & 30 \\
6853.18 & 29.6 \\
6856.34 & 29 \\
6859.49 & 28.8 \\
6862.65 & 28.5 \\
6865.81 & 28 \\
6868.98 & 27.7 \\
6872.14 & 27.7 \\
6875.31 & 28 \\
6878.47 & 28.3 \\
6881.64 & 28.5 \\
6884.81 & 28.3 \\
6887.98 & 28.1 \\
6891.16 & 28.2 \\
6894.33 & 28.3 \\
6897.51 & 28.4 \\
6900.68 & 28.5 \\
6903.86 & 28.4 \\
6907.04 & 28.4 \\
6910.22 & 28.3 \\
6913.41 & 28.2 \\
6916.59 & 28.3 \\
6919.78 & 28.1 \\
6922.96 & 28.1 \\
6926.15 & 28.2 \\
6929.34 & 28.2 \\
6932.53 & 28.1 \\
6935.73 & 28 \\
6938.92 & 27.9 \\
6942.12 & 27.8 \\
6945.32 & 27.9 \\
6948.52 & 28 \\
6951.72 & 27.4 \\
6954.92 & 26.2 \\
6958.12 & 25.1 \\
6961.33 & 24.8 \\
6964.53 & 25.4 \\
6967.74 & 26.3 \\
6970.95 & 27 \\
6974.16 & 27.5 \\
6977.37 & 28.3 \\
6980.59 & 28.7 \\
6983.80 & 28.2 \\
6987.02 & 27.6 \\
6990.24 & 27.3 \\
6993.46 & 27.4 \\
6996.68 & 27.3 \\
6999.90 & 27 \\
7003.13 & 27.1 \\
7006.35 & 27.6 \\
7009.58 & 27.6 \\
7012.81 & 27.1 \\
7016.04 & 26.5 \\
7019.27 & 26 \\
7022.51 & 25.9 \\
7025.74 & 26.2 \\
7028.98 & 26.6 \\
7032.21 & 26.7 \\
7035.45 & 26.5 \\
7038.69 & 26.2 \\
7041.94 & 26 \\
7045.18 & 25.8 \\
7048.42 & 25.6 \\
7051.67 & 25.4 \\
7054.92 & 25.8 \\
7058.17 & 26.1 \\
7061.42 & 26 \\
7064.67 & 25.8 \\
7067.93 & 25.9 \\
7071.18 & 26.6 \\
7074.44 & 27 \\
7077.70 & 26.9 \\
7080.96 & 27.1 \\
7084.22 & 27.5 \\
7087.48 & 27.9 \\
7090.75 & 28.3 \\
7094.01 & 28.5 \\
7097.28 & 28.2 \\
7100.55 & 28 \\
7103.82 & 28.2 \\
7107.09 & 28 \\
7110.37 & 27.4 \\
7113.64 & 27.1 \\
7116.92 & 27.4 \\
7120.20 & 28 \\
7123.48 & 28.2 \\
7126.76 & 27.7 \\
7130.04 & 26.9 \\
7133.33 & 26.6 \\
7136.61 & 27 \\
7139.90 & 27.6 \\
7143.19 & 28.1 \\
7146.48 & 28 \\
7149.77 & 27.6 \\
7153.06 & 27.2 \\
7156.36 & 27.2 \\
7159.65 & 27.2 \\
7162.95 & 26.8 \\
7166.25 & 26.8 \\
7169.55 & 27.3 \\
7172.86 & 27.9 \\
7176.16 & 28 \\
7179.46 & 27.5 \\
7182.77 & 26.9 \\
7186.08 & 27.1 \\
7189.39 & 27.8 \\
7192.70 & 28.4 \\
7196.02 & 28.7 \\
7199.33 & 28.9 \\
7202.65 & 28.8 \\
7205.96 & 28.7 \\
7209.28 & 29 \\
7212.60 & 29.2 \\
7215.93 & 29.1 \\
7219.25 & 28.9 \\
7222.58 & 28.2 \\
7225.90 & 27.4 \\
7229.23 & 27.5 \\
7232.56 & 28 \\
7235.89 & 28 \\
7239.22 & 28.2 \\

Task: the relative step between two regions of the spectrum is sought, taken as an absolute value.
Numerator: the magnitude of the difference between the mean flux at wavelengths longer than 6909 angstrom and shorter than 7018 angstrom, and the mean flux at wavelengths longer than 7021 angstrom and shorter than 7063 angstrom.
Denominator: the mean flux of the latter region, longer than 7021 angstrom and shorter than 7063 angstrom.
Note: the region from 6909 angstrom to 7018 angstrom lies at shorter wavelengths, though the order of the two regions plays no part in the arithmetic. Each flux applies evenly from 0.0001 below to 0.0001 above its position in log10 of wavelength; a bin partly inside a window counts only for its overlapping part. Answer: 0.052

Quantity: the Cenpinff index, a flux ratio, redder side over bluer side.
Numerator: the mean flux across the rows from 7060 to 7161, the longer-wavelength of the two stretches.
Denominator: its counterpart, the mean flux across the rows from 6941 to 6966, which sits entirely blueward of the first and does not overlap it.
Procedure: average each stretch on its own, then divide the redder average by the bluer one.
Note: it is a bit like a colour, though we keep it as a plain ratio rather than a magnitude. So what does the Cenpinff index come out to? 1.03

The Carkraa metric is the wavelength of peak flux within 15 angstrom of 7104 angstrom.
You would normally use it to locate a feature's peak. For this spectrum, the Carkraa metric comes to 7094.01 angstrom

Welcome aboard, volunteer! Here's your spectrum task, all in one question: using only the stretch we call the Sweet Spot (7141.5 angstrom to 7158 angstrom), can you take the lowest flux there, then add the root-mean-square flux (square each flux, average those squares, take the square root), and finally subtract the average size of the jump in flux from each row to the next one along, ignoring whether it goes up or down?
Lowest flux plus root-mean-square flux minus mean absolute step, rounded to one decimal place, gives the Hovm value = 54.6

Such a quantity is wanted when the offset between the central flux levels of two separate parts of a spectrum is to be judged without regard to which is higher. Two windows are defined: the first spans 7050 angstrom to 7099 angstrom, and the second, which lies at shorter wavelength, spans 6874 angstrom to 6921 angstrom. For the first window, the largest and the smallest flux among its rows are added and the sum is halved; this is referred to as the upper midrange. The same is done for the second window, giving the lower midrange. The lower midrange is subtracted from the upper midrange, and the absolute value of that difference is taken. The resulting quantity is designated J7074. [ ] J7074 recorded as 1.3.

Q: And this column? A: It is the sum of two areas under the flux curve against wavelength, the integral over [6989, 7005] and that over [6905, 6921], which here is 888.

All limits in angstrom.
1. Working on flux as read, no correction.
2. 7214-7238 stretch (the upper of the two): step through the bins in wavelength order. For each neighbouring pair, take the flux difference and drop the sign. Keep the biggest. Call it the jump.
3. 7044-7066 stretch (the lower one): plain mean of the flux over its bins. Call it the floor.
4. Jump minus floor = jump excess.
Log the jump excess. -25.0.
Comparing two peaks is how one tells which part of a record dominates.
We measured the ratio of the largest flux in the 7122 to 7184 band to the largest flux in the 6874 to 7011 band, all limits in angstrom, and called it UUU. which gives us 0.98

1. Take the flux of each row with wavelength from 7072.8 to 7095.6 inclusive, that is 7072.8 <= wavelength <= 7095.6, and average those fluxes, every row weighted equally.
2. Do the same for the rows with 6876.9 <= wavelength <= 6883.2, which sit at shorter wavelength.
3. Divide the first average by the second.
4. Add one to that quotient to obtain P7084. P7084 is 1.97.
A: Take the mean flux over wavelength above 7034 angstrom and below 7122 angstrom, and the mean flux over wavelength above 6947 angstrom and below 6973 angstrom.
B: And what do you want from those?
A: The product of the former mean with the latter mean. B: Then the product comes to 708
